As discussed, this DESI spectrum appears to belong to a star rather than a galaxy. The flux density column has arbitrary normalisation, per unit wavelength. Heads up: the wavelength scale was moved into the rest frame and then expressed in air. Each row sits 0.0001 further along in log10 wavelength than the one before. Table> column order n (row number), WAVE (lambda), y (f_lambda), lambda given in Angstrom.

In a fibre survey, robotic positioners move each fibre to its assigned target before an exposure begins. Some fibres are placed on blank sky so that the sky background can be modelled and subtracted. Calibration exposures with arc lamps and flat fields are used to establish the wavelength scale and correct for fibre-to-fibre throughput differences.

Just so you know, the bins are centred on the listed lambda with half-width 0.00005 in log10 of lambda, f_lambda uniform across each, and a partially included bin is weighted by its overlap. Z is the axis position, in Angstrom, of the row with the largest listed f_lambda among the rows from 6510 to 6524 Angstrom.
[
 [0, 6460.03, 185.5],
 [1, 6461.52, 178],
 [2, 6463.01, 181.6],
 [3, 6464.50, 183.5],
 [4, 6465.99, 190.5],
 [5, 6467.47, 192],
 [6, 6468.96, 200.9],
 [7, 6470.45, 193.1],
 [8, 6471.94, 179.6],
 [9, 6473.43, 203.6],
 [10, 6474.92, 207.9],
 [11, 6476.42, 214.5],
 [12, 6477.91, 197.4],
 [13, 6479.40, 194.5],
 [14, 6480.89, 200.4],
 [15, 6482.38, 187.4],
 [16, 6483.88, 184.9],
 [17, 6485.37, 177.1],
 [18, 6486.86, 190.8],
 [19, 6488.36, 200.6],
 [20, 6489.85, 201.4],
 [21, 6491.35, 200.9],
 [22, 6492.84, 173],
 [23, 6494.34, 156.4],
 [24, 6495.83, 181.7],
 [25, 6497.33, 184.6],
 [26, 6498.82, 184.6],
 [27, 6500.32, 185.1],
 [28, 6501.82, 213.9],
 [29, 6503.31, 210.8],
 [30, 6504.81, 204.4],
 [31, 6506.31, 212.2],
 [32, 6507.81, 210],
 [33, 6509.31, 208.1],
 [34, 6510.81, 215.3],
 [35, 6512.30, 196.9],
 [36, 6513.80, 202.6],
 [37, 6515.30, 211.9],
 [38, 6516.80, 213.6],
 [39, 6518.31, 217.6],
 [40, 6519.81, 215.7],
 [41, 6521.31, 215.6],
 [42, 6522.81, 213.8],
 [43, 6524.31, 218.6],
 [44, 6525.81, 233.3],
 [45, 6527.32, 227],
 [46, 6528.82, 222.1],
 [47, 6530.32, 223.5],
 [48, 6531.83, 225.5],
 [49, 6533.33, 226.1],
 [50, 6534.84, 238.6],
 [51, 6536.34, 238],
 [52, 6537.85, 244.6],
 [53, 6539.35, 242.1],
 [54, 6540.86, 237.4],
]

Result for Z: 6518.31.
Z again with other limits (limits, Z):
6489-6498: 6489.85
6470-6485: 6476.42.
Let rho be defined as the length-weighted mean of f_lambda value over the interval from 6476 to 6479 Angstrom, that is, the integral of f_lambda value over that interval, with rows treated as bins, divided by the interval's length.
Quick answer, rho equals 204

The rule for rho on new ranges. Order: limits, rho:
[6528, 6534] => 224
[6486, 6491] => 197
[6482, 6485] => 185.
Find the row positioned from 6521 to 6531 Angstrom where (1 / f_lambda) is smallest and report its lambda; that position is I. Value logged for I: 6525.81 Angstrom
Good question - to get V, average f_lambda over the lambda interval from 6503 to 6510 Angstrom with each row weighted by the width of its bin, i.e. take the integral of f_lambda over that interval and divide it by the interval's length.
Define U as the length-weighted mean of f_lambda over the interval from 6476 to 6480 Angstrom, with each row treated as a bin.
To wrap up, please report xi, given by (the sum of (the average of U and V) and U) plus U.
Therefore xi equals 608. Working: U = 202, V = 209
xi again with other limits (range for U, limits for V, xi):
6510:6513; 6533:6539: 636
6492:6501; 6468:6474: 542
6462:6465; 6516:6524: 562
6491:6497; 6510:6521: 548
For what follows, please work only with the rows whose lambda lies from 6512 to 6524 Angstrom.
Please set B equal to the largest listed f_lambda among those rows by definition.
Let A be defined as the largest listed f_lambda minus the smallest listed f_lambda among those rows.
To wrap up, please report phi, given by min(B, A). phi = 20.7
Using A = 20.7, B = 217.6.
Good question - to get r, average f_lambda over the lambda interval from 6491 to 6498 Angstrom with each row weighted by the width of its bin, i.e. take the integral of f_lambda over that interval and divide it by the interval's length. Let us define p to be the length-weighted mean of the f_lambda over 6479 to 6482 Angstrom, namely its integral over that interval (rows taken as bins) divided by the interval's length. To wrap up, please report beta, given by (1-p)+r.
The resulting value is -18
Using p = 197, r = 178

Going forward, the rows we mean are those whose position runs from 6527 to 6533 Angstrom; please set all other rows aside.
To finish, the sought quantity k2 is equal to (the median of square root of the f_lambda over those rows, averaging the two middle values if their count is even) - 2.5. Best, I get 12.5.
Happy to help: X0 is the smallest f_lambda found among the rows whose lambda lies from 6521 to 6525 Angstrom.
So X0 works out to 213.8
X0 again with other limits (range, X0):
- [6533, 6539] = 226.1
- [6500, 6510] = 185.1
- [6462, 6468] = 181.6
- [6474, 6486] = 177.1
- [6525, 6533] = 222.1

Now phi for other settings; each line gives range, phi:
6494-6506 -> 57.5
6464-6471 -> 17.4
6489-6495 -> 45.0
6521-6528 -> 19.5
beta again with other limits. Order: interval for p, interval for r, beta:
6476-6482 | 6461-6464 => -19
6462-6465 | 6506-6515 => 27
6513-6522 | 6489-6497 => -29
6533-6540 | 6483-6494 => -49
